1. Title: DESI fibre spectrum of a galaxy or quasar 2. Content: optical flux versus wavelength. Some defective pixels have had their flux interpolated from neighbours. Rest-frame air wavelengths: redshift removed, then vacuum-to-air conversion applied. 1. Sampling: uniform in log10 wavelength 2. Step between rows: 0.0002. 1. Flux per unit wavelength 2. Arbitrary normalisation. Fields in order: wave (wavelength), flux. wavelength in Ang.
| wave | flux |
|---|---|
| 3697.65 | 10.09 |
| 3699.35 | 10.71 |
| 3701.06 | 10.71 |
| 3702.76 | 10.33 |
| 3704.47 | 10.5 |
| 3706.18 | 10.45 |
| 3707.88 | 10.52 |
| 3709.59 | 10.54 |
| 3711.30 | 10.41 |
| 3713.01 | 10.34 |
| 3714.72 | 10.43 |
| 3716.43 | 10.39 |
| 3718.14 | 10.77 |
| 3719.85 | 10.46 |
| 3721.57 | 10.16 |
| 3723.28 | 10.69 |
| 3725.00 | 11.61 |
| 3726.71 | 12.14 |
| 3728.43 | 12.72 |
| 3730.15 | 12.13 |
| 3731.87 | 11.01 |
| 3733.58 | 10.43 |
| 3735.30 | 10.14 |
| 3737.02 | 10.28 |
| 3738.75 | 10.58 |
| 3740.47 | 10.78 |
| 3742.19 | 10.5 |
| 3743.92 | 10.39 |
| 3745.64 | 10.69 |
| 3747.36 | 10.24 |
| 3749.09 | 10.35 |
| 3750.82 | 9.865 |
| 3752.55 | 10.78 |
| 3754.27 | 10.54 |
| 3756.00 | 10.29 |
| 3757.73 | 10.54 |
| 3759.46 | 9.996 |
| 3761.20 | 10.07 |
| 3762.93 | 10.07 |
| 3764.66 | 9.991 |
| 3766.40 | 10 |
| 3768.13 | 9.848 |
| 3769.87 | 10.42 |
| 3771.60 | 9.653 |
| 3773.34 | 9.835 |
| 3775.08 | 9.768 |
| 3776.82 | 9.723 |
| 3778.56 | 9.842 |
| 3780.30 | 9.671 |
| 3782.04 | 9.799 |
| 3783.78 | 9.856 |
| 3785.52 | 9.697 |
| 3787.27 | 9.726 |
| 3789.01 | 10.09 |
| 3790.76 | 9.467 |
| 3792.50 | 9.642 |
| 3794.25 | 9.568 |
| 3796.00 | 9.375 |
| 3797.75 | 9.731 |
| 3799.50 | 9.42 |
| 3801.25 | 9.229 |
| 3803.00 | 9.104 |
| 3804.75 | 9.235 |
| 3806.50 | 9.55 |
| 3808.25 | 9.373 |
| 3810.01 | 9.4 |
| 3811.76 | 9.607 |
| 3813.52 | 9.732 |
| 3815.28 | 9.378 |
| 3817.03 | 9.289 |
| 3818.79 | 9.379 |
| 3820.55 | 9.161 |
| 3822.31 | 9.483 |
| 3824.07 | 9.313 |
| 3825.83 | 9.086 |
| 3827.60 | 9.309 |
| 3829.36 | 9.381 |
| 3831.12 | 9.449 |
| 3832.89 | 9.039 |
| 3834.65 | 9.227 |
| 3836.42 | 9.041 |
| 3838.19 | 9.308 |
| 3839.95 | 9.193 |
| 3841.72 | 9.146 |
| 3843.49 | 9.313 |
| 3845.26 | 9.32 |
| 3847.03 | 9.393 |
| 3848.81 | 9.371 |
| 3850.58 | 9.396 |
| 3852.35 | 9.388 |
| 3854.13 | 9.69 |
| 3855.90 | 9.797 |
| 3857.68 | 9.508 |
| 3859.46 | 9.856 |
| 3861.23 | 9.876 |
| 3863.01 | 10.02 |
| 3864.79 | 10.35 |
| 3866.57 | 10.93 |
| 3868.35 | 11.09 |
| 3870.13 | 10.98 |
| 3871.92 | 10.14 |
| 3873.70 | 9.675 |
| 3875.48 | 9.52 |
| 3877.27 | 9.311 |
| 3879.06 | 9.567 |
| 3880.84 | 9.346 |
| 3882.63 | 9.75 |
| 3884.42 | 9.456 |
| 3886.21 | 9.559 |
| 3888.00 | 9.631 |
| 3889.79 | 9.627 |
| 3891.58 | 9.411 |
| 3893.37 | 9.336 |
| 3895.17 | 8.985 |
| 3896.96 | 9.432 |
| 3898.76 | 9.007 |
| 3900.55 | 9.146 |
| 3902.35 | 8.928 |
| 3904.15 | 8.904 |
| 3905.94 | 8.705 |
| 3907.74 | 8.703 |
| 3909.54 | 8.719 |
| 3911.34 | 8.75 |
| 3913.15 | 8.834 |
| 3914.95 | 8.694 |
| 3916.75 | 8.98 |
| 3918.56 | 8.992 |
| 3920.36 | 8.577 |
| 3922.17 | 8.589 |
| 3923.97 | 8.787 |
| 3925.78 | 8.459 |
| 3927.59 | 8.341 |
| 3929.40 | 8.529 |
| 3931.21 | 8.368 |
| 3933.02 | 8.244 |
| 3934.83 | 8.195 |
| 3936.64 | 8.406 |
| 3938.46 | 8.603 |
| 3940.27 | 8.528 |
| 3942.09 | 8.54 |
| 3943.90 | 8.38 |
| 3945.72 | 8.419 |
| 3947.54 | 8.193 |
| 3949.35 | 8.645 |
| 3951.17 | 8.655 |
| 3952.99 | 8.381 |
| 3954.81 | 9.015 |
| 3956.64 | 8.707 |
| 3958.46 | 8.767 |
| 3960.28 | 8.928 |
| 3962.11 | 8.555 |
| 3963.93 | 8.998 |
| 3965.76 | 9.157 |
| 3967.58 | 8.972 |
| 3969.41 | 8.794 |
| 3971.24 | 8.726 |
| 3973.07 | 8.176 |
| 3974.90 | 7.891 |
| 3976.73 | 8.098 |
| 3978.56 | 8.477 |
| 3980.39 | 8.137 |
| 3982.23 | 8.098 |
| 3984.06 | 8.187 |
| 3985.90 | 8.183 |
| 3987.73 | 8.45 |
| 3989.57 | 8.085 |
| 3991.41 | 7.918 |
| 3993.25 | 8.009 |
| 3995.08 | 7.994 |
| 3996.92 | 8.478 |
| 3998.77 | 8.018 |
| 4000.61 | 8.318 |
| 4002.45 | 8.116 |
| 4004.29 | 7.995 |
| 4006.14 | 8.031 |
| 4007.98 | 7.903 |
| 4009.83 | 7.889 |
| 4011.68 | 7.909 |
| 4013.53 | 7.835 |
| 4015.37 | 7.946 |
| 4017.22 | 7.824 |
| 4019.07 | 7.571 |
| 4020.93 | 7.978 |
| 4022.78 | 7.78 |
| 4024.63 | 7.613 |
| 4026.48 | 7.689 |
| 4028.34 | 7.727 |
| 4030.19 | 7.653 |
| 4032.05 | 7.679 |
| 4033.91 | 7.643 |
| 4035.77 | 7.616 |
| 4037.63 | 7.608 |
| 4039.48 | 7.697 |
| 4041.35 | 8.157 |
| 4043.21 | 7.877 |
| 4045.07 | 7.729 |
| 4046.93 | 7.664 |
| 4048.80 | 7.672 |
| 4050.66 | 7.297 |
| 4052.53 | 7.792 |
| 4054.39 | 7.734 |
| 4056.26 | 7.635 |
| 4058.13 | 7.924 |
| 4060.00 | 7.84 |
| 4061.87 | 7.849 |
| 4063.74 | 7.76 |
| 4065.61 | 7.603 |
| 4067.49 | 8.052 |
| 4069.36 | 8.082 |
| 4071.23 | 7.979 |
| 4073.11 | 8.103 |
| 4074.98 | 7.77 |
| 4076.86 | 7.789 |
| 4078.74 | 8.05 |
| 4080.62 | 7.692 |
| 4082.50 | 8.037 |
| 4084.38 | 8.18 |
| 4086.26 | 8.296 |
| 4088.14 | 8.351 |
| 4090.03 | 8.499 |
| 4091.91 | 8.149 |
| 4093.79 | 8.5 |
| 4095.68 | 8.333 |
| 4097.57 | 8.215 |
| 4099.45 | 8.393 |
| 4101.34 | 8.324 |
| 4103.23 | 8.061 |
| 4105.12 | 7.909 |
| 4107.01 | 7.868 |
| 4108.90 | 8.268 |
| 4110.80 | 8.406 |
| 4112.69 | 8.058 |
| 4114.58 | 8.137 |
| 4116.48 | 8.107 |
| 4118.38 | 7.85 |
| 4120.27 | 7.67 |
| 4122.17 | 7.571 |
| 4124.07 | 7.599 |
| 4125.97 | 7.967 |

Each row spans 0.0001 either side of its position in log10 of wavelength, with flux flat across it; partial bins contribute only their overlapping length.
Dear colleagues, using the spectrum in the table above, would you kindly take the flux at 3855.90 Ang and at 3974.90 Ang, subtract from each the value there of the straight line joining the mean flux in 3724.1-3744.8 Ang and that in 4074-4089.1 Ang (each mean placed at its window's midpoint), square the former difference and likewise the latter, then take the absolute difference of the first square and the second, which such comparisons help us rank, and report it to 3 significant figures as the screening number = 1.09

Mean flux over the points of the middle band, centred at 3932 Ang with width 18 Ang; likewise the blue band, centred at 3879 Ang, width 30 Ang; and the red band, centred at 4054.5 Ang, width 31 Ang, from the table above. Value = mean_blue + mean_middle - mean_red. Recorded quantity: 10.5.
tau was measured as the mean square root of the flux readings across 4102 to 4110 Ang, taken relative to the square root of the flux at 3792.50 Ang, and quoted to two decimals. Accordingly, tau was 0.91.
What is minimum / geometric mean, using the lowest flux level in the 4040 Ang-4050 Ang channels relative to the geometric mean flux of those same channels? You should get 0.980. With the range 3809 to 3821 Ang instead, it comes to 0.973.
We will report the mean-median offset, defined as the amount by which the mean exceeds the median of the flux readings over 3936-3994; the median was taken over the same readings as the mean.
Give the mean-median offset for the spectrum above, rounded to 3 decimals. 0.008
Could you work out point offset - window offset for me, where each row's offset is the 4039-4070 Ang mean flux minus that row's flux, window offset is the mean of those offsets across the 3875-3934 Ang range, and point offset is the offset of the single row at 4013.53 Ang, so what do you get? 1.2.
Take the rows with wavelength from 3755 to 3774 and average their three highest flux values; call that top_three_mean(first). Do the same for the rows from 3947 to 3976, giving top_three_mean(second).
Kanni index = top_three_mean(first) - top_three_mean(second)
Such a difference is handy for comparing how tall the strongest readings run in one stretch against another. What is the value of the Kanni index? 1.36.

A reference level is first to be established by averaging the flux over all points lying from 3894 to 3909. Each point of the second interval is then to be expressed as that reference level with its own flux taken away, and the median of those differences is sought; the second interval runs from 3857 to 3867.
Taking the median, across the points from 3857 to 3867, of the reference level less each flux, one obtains -1.0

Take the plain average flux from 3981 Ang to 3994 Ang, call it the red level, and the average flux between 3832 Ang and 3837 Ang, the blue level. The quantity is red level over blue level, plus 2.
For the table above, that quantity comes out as 2.89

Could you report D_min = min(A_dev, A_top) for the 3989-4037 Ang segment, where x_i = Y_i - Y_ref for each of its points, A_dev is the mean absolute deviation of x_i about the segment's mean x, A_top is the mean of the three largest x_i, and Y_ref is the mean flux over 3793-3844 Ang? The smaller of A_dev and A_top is -1.0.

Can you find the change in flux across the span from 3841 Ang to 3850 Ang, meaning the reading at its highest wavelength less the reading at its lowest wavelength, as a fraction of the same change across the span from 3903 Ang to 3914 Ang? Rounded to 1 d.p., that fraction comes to -3.2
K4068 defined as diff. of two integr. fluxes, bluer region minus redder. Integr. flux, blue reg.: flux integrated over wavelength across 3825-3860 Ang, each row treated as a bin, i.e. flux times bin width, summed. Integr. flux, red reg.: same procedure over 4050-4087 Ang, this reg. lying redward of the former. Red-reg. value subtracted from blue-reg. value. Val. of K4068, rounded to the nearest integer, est 36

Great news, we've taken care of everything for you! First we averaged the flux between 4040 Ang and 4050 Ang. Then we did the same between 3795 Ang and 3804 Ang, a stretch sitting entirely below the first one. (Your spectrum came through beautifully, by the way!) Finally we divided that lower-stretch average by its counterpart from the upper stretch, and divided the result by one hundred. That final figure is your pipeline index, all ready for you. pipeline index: 0.0120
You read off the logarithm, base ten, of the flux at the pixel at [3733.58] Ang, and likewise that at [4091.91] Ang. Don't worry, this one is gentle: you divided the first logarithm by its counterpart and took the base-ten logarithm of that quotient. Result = 0.048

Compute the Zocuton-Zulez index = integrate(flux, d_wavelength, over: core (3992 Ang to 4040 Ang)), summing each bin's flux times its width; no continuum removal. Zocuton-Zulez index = 378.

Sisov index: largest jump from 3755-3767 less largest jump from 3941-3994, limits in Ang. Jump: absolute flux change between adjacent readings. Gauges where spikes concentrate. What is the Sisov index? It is -0.09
